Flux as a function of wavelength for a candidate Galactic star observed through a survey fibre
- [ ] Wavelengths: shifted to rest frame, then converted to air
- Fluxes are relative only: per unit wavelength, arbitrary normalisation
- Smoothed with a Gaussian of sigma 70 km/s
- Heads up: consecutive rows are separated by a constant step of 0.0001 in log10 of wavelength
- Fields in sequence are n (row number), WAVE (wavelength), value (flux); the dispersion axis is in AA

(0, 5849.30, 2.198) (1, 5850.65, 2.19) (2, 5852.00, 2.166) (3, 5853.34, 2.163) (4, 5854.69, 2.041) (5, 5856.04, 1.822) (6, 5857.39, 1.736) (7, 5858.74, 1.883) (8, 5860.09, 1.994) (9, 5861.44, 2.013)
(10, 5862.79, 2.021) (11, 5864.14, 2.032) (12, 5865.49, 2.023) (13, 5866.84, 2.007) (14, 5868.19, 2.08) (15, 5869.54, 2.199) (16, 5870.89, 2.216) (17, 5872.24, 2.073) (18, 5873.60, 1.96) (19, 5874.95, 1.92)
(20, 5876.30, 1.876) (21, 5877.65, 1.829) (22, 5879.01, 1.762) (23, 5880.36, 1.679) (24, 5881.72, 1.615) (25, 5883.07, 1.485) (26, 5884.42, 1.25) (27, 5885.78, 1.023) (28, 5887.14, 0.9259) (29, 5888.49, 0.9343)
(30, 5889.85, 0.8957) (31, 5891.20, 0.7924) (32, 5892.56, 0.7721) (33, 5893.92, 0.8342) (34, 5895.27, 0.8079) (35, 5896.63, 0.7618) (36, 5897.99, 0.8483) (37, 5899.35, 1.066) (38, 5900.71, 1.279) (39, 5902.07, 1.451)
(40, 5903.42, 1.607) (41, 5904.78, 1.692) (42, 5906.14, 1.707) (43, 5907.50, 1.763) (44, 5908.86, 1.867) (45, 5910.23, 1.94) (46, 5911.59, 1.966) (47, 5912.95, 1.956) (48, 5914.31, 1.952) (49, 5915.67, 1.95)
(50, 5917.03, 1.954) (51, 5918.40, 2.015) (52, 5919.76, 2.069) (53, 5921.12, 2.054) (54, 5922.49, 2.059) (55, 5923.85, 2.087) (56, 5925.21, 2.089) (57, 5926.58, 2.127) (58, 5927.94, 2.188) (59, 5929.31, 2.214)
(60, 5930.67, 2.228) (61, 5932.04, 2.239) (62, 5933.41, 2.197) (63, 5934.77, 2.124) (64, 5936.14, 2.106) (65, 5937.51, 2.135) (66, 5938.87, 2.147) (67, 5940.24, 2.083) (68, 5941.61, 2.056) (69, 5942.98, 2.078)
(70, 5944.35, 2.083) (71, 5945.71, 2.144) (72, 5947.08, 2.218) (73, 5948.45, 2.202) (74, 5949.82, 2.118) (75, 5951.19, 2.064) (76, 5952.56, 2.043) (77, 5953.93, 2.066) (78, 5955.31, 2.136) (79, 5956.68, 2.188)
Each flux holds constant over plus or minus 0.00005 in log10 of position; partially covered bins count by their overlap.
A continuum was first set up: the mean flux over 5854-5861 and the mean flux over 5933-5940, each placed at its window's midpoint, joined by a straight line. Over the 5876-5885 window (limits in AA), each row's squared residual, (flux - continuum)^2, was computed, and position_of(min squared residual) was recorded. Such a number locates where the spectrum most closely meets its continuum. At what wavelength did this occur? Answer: 5876.30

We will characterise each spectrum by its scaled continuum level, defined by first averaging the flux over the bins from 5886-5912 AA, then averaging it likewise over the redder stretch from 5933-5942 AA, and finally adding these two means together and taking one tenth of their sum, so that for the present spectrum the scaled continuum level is 0.34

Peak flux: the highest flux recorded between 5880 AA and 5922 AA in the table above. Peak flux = 2.069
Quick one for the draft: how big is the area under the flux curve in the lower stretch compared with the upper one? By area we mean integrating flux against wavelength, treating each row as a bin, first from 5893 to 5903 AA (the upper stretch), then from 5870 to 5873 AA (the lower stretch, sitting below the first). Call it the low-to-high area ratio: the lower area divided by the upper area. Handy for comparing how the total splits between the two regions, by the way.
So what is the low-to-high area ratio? 0.6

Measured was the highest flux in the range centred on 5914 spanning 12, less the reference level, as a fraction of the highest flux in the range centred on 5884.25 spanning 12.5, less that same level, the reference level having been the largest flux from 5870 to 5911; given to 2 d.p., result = 0.32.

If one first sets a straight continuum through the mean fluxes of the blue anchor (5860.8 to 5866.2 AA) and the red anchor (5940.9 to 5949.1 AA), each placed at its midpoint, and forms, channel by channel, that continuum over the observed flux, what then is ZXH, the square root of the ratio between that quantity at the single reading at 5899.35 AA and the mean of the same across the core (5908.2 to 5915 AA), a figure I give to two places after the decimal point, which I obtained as 1.34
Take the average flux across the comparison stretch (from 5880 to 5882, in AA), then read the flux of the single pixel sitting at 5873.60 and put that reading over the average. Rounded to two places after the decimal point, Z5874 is 1.19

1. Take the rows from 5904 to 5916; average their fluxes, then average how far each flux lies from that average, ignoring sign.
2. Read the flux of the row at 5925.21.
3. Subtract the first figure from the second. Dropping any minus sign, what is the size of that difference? 1.99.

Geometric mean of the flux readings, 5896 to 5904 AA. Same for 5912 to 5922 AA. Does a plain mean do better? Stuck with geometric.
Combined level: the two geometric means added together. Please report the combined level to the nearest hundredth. 3.12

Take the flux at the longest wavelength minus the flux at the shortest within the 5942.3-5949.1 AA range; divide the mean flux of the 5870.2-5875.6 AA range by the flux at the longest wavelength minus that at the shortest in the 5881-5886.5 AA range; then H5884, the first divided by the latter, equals -0.036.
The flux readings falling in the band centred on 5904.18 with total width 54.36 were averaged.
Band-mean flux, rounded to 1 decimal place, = 1.6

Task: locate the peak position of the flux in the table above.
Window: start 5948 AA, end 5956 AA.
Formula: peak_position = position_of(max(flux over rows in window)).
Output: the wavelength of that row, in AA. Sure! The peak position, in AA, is 5948.45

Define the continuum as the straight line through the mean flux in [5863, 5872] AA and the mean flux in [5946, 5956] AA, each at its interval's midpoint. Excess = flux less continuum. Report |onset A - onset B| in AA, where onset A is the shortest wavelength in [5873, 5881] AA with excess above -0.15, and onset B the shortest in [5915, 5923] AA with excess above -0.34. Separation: 42.1 AA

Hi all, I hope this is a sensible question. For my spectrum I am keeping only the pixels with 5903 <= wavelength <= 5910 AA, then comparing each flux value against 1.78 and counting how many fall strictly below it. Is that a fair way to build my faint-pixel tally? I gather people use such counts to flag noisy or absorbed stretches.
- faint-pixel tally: 4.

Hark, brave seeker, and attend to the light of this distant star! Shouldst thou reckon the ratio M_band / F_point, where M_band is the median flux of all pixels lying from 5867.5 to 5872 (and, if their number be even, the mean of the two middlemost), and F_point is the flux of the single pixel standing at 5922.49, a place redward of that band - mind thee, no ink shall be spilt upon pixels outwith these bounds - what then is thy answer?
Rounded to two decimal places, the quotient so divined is 1.07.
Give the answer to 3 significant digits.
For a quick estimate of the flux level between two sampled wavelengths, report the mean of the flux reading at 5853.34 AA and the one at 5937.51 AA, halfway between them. 2.15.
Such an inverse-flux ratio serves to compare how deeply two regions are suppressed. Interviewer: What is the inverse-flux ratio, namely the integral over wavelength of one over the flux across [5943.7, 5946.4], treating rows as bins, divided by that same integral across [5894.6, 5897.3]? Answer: 0.37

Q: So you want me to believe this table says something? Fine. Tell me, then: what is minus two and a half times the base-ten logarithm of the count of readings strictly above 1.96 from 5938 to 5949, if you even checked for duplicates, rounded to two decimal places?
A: -2.26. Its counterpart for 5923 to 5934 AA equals -2.26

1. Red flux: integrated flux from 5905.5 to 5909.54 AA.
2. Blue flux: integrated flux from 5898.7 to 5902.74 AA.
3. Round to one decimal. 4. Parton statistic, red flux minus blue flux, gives 2.1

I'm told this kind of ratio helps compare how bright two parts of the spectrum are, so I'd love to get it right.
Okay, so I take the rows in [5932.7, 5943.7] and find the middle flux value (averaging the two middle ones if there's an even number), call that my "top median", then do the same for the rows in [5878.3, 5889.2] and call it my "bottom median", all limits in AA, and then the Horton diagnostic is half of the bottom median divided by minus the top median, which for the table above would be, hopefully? -0.32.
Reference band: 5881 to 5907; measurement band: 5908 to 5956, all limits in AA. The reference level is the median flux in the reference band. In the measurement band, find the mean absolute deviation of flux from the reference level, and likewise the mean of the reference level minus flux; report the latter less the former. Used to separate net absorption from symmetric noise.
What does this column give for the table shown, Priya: -2.12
